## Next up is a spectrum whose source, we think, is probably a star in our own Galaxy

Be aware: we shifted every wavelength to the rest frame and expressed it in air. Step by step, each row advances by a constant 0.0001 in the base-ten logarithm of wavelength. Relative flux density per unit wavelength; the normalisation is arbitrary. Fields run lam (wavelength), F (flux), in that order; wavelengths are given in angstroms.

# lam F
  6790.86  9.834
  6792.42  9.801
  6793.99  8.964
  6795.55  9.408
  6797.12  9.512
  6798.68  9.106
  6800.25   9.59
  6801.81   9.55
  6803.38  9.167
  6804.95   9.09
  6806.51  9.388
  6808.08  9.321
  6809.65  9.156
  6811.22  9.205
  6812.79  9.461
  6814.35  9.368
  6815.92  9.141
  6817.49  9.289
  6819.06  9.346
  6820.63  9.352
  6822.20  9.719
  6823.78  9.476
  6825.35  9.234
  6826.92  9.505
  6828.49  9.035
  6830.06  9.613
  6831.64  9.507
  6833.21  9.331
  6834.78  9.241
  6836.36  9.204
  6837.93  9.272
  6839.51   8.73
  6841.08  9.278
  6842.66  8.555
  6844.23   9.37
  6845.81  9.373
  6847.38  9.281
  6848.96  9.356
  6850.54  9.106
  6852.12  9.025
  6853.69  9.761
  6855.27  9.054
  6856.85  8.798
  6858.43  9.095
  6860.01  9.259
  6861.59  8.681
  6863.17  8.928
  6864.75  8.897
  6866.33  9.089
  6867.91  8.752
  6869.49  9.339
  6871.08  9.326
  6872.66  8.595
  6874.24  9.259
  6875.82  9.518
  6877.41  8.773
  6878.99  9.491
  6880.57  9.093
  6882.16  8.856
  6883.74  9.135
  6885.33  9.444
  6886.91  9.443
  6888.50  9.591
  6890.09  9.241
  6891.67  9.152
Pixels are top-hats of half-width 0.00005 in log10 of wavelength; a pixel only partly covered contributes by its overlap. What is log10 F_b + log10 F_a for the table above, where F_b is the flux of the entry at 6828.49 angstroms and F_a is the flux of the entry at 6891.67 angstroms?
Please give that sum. 1.92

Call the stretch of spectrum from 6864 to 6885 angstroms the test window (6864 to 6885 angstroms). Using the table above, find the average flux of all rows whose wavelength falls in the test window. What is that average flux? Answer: 9.09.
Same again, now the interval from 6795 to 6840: 9.32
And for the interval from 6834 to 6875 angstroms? 9.10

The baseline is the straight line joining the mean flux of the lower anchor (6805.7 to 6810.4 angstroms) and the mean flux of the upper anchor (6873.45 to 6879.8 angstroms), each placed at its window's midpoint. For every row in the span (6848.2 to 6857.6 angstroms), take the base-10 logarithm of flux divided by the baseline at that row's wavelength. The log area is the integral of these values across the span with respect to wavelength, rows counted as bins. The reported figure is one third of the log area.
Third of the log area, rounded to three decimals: -0.014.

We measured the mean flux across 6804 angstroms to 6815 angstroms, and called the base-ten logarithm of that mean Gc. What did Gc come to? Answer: 0.968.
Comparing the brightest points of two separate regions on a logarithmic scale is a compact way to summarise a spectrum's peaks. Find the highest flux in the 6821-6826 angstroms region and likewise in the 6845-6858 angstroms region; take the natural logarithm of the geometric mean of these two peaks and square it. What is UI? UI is 5.18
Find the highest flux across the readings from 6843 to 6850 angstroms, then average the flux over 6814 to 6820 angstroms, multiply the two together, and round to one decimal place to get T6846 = 87.0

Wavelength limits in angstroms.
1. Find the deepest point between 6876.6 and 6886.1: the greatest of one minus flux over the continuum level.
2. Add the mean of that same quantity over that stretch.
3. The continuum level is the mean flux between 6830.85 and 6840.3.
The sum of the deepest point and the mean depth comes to 0.057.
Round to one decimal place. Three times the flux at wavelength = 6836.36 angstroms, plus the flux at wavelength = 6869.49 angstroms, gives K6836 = 37.0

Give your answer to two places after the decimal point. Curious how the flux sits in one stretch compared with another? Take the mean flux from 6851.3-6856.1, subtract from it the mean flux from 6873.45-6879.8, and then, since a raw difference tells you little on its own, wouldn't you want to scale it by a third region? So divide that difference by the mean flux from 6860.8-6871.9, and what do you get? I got 0.00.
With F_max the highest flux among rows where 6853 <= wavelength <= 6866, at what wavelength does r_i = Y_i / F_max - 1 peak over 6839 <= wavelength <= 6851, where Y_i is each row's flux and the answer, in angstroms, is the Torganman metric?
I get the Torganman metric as 6845.81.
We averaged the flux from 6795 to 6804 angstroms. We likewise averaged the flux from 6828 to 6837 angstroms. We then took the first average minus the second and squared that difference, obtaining 0.004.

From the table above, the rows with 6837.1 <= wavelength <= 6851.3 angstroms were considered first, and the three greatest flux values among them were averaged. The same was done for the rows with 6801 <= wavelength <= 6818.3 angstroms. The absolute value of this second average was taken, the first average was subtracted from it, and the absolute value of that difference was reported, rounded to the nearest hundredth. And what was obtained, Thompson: 0.10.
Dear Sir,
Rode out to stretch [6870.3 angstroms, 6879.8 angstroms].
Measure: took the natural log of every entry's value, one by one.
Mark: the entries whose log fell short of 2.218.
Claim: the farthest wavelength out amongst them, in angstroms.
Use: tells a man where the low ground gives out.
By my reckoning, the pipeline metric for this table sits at 6877.41 angstroms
